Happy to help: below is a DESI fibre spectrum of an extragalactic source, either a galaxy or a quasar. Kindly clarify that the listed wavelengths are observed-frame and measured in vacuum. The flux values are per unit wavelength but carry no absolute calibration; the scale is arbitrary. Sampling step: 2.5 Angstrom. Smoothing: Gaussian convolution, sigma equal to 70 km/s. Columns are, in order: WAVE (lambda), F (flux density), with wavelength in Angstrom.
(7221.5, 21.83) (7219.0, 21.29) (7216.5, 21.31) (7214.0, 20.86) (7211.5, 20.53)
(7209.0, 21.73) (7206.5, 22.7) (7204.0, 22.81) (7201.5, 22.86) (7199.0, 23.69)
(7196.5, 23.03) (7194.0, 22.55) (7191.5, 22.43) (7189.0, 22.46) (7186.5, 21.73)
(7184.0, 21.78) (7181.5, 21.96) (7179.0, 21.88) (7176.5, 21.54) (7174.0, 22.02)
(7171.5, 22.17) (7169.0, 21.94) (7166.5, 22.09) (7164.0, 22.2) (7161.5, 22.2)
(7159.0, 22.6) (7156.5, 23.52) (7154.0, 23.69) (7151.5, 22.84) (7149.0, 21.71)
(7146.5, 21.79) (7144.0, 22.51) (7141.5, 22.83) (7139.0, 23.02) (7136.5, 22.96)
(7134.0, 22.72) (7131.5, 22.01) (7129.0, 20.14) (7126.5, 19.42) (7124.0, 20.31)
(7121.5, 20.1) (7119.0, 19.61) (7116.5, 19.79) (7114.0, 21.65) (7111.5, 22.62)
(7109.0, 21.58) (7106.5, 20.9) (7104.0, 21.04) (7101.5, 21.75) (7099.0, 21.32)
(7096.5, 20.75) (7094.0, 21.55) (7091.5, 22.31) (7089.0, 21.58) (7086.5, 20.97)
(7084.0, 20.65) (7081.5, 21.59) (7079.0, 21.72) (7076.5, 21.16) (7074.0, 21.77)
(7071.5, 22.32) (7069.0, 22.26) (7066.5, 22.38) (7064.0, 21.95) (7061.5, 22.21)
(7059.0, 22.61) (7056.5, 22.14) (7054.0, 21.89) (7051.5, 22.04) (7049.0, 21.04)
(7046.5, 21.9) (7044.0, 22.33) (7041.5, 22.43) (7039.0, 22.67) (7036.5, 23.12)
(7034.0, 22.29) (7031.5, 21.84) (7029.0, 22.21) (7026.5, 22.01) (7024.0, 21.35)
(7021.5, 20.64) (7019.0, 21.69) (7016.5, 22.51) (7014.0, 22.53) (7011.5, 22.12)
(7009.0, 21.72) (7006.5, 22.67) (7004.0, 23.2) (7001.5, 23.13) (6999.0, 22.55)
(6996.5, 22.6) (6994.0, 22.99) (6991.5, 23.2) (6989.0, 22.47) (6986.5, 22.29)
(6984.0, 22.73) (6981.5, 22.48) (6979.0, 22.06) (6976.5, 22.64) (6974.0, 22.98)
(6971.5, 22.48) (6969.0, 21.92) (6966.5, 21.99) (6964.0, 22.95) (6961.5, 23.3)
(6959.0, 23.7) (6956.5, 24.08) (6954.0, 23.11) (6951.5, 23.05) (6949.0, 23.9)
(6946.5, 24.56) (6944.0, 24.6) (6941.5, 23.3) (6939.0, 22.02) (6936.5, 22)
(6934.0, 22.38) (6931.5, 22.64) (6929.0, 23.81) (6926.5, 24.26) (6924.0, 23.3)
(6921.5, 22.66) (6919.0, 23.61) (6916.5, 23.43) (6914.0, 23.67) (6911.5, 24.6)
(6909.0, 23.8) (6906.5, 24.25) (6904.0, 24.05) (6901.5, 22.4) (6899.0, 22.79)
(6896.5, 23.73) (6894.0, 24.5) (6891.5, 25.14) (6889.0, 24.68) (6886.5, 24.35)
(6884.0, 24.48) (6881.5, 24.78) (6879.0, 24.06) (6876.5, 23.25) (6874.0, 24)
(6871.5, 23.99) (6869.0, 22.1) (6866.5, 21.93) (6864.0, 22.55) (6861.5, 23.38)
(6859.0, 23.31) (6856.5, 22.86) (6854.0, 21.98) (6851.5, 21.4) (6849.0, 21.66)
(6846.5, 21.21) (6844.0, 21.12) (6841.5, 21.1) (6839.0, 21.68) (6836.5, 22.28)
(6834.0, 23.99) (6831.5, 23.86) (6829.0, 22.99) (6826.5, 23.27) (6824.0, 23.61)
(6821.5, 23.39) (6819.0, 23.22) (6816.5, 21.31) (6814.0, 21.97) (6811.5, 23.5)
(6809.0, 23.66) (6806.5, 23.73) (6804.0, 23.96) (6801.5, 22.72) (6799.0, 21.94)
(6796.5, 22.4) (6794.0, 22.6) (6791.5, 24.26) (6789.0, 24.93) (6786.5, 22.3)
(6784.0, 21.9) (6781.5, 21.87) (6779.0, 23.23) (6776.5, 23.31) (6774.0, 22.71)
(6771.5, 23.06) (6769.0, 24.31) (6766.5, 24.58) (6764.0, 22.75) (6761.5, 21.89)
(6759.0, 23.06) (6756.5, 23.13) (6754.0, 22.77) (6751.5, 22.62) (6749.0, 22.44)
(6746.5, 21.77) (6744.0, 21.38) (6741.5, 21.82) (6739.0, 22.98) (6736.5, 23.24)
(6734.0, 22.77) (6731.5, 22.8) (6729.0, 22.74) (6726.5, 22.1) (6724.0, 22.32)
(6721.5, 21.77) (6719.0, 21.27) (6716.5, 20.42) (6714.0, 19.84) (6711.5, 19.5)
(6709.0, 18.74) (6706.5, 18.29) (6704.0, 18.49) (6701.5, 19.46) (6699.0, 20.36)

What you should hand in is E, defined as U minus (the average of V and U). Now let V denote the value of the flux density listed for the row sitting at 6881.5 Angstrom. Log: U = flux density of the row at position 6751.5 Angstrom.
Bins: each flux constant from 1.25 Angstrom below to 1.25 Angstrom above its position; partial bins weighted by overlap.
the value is -1.1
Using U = 22.62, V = 24.78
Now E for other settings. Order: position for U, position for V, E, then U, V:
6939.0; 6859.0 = -0.6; 22.02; 23.31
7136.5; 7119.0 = 1.7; 22.96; 19.61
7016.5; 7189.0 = 0.0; 22.51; 22.46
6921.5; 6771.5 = -0.2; 22.66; 23.06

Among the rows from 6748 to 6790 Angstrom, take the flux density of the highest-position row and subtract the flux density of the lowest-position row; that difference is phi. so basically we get 2.5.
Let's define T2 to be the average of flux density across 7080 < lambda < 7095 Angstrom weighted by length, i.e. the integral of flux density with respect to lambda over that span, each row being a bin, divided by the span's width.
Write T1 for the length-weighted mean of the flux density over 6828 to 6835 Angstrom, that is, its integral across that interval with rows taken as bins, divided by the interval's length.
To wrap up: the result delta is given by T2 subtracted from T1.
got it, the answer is 2.18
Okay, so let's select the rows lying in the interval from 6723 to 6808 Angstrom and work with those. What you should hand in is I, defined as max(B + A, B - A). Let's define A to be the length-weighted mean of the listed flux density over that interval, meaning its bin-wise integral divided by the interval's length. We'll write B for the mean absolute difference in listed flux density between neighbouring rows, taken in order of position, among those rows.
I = 23.5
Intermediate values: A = 22.84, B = 0.64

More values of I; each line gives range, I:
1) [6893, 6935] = 24.2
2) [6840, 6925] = 23.8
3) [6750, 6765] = 23.2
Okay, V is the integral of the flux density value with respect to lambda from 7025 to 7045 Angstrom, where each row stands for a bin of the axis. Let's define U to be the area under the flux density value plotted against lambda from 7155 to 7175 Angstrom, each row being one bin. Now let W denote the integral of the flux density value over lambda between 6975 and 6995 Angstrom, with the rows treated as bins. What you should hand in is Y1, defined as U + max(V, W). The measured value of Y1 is 899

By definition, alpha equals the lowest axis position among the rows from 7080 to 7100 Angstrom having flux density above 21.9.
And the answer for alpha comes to 7091.5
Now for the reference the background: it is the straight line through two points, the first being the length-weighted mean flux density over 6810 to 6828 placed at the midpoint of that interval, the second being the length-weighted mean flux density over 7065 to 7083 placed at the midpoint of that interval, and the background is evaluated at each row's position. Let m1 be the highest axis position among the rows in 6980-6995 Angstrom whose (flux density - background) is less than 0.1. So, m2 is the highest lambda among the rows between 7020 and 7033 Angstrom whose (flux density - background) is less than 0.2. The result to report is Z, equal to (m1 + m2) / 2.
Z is 7009.0 Angstrom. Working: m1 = 6986.5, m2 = 7031.5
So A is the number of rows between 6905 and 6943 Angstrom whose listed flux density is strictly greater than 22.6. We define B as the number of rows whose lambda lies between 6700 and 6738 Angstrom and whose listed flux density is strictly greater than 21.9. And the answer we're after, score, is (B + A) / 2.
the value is 9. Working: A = 12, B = 6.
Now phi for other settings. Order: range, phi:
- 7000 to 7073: -0.8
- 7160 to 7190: 0.3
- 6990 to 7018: -0.7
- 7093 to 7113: 1.1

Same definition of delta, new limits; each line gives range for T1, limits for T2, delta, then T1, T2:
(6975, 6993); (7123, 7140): 1.06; 22.6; 21.51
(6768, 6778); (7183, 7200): 0.80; 23.3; 22.52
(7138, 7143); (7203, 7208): 0.20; 22.9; 22.70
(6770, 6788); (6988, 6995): -0.22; 22.7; 22.90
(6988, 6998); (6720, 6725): 0.82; 22.8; 21.99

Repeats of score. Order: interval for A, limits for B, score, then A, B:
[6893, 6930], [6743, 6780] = 13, 14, 12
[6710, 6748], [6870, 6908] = 10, 5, 15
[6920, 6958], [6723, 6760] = 12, 12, 12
